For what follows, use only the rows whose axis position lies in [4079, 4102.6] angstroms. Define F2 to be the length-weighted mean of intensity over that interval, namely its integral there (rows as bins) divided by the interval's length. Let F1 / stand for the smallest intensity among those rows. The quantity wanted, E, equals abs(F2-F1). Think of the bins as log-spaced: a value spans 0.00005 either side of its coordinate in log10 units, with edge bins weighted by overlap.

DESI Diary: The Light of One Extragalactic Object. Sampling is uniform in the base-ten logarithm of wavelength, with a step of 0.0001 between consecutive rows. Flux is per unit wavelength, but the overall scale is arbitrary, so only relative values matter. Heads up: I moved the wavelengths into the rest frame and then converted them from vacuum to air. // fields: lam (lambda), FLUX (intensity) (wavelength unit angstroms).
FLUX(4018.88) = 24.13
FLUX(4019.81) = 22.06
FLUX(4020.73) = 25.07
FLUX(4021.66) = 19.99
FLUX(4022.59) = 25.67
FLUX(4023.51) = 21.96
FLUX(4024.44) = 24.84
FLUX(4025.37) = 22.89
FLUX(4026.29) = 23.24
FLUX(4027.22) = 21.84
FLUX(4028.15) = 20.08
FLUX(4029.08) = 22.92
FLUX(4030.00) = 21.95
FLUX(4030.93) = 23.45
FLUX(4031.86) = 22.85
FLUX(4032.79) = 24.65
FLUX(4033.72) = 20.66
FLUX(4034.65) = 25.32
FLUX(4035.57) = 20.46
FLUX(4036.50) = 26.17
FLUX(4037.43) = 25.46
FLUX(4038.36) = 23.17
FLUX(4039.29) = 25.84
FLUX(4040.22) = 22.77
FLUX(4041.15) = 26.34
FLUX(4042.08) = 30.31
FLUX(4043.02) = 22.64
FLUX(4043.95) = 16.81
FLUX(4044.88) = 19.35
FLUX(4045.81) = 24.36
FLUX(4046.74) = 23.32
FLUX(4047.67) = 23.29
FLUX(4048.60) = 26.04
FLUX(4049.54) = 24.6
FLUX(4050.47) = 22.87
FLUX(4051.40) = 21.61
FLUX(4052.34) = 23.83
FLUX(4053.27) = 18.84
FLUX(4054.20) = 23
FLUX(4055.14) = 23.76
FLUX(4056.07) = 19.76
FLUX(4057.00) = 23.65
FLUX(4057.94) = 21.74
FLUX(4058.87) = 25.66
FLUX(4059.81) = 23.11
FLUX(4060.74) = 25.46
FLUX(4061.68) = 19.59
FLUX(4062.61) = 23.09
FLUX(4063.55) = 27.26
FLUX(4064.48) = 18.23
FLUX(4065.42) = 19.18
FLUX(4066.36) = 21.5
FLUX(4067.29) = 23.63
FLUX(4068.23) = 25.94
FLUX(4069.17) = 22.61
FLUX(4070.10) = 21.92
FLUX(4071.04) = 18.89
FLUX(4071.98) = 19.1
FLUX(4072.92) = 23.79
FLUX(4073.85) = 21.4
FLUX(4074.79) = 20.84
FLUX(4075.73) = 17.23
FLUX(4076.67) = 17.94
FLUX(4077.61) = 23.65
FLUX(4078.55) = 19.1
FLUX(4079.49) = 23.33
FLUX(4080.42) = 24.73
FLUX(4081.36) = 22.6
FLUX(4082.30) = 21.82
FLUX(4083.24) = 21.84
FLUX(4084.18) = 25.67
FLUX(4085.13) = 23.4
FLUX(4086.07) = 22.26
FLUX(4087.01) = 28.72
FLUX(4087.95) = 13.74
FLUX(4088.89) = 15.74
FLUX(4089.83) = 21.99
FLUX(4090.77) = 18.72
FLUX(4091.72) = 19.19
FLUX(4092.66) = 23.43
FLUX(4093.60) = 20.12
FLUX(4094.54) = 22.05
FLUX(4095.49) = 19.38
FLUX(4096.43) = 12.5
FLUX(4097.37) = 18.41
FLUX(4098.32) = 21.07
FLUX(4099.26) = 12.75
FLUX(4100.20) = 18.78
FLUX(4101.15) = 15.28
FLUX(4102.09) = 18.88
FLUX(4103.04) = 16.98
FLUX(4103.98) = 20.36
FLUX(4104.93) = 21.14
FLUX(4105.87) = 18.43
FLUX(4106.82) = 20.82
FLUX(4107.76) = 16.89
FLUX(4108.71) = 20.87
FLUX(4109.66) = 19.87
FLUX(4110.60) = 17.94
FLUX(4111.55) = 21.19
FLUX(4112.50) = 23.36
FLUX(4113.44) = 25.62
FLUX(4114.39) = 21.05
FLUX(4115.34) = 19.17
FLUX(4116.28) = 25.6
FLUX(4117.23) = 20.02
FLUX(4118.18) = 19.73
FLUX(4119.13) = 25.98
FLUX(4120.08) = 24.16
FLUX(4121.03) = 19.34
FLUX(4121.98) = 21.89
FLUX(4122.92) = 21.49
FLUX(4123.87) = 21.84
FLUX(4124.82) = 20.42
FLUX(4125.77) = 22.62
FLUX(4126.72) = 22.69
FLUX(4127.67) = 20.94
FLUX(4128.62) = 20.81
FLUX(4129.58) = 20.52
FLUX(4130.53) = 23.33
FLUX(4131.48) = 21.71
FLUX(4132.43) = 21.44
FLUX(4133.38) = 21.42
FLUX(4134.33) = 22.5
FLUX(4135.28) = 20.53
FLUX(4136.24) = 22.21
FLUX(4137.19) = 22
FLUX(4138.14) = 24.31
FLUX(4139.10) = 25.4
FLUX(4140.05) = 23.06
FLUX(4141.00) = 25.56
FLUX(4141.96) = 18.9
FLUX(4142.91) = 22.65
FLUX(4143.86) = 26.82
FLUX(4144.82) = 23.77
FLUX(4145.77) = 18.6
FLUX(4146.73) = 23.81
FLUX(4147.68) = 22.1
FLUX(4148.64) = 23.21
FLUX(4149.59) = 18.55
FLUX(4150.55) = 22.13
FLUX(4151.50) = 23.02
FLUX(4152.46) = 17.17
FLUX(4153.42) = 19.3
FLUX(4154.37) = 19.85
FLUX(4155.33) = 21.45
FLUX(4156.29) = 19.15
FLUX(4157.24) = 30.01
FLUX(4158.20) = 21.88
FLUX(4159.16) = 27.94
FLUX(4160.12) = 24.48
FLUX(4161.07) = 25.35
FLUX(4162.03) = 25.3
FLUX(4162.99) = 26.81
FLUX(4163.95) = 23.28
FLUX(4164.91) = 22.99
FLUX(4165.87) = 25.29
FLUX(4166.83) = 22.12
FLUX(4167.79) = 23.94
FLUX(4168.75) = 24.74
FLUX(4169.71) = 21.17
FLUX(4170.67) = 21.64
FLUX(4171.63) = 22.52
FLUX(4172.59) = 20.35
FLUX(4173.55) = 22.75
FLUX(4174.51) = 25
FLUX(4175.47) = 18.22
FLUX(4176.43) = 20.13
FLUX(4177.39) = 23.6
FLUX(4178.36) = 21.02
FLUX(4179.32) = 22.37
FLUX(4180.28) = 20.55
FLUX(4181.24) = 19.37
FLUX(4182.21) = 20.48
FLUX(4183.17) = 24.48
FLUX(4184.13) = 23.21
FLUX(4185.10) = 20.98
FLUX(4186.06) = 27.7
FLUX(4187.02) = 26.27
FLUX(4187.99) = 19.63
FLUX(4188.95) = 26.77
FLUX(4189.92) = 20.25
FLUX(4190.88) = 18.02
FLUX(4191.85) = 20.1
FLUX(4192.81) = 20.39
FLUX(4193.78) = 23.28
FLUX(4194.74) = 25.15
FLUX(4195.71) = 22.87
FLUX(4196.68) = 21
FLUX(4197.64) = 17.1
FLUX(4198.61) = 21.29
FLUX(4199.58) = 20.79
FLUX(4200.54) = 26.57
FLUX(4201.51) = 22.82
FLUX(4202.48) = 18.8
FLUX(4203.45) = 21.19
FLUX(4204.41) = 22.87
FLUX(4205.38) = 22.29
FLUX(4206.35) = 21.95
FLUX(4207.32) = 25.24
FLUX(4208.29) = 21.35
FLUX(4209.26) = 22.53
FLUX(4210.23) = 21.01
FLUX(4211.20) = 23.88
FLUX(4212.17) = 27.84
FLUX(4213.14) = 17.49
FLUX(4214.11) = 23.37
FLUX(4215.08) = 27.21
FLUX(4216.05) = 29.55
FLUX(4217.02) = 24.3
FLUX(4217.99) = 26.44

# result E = 7.7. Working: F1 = 12.5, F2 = 20.2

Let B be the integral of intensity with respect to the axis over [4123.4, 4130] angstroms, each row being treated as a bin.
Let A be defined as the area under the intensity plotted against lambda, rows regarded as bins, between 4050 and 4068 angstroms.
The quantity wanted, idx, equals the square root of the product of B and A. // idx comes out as 239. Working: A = 404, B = 141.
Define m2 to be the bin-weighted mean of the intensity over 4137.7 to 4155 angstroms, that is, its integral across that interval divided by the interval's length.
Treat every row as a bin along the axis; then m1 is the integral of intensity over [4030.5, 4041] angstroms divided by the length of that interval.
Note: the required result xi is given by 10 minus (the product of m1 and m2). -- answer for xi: -516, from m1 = 23.8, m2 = 22.1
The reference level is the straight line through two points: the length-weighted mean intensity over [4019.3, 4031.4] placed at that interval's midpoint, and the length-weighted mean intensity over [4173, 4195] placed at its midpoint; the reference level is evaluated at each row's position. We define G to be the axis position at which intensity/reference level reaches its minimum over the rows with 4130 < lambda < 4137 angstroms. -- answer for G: 4135.28 angstroms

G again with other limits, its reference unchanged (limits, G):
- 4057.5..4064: 4061.68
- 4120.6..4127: 4121.03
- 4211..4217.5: 4213.14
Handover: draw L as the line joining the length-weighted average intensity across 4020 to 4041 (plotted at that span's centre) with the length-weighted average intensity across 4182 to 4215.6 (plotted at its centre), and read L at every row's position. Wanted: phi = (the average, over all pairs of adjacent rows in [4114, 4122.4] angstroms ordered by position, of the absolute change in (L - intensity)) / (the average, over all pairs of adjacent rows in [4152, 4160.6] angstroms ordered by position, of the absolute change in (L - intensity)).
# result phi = 0.84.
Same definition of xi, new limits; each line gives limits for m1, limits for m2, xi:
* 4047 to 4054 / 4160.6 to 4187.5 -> -518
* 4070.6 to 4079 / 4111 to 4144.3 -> -440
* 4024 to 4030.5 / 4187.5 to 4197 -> -480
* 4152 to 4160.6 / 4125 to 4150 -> -489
